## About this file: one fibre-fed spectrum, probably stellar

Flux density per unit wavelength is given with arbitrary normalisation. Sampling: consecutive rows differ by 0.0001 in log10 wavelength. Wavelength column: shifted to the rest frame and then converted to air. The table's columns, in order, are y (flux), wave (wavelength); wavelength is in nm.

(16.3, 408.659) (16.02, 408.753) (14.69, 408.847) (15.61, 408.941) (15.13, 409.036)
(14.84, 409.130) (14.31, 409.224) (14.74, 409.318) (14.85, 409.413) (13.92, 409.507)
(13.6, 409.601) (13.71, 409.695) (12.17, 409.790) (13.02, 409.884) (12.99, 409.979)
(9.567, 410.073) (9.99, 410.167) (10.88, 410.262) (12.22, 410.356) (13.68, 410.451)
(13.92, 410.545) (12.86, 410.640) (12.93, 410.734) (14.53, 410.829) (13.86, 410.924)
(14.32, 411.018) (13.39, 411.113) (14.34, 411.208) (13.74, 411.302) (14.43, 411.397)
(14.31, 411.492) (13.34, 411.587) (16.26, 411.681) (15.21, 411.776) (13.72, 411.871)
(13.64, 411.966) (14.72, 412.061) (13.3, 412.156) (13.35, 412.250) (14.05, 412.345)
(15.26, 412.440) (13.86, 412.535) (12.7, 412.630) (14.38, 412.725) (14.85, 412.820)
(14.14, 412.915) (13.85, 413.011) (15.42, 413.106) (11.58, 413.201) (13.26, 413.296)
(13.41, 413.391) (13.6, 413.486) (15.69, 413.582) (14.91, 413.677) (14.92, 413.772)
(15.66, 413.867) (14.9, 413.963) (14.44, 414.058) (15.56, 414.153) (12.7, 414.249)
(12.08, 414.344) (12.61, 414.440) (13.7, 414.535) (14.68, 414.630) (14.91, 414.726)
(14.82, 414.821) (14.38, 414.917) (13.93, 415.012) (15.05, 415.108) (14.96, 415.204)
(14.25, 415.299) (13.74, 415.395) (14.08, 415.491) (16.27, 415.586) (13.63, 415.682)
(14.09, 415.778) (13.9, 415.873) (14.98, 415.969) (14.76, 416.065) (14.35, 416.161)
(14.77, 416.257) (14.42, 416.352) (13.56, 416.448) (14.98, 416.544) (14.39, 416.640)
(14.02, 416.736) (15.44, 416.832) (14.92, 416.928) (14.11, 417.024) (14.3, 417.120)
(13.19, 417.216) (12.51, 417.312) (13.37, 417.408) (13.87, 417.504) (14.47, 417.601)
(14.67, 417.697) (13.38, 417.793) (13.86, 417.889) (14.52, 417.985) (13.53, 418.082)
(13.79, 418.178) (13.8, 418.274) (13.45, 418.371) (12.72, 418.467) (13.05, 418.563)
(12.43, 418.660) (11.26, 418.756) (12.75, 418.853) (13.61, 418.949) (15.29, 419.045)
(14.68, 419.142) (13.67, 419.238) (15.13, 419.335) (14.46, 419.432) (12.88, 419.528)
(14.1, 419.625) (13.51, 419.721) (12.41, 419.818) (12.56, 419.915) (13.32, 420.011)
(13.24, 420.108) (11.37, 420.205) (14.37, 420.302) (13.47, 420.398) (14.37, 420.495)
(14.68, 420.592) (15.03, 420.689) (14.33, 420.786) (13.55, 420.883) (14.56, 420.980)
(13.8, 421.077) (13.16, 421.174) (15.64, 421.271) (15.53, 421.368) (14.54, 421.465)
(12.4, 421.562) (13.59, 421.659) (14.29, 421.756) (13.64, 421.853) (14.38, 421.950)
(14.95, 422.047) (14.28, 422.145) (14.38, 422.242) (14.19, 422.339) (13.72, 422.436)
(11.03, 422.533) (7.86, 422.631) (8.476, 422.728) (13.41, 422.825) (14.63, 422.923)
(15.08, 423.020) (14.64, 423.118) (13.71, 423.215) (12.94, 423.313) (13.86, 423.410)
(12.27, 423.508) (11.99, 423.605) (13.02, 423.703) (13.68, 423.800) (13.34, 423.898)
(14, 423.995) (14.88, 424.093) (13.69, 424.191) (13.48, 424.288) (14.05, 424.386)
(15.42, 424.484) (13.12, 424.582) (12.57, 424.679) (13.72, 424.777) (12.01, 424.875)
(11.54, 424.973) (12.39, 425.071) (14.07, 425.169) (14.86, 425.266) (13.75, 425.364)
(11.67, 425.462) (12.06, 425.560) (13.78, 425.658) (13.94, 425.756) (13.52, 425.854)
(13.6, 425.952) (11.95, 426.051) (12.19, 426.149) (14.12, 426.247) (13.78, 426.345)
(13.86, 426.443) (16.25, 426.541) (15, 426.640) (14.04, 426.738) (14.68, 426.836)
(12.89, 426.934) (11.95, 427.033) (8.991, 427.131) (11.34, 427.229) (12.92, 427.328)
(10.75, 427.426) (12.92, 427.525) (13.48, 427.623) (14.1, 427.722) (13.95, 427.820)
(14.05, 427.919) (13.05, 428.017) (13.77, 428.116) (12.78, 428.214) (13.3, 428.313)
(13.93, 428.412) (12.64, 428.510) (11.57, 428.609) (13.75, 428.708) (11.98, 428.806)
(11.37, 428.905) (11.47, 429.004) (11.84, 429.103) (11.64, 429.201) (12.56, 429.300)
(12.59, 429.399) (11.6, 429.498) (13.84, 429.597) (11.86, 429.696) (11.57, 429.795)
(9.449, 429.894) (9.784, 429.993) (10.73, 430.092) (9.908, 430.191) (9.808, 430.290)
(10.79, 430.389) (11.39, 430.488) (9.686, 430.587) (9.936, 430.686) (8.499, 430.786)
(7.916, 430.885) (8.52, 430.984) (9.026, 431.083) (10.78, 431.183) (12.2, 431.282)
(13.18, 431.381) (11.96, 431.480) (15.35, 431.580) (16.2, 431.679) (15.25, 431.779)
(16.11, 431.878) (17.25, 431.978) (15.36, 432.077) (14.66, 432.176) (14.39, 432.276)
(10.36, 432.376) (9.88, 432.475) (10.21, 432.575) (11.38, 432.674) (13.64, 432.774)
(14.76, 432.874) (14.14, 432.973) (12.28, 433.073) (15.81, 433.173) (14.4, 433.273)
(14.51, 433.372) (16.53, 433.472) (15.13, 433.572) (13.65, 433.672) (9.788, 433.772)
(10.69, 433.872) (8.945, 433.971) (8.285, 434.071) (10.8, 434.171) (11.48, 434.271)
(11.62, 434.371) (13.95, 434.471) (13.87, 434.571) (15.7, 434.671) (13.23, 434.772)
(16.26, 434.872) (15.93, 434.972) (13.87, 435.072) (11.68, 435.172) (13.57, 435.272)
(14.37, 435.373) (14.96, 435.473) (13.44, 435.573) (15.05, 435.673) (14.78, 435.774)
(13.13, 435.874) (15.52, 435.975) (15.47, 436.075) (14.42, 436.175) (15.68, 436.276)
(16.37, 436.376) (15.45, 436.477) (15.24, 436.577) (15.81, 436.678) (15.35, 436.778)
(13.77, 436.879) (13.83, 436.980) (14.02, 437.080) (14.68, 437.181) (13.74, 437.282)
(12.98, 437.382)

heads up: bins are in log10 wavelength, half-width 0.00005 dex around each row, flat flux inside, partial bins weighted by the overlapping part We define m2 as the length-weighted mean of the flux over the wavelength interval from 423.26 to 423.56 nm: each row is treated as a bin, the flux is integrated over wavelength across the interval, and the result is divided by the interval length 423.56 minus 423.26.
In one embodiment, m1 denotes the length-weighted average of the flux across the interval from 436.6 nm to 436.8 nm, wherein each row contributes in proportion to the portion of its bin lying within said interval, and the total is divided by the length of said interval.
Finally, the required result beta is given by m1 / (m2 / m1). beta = 19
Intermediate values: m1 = 15.6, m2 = 13.0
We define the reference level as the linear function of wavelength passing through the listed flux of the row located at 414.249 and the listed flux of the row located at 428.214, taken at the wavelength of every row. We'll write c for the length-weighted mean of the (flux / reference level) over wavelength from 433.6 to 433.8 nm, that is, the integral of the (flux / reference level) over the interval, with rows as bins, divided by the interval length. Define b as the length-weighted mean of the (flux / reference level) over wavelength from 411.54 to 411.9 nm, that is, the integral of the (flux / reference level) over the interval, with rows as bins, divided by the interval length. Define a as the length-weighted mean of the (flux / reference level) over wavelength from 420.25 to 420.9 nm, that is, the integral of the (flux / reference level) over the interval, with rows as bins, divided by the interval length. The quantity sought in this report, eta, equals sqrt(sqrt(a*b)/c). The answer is 1.09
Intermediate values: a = 1.12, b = 1.16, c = 0.96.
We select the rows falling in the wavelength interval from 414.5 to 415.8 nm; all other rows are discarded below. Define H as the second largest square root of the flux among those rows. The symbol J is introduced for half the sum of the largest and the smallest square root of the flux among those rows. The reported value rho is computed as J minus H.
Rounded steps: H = 3.88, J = 3.86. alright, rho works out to -0.02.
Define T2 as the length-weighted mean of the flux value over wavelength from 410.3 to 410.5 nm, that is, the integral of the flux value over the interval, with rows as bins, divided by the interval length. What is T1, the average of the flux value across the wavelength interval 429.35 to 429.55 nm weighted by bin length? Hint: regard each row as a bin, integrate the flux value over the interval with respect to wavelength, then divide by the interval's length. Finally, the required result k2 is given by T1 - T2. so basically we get -0.8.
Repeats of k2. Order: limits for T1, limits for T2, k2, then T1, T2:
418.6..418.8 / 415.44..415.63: -3.2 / 11.9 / 15.2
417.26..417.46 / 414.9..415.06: -1.2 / 13.0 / 14.1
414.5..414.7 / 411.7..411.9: -0.5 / 14.3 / 14.8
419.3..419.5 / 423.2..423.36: 1.4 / 14.6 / 13.2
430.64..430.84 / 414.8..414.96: -5.4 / 9.1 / 14.5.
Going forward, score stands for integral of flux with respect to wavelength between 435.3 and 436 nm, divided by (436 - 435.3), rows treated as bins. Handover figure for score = 14.4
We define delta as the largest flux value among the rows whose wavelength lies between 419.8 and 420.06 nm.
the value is 13.32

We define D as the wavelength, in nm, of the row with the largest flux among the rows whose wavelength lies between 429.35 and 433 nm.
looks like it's 431.978 nm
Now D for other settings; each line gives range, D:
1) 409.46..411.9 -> 411.681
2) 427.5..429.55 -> 427.722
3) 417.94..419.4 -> 419.045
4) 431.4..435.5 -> 431.978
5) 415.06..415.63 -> 415.586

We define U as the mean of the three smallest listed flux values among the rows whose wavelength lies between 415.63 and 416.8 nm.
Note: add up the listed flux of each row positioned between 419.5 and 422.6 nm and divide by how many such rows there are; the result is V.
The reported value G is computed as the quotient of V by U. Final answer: 1.01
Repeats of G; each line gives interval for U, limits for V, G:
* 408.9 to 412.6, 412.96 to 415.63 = 1.41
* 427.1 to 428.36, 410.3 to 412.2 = 1.35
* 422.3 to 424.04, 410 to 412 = 1.47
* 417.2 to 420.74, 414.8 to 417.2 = 1.24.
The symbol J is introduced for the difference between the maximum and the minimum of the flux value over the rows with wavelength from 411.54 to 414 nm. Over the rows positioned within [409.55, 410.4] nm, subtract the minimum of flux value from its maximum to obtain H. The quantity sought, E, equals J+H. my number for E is 9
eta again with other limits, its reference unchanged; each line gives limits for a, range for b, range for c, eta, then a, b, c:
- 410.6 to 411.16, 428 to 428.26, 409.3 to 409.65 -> 0.97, 1.08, 1.04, 1.12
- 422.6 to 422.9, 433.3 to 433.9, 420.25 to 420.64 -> 0.91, 0.82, 1.06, 1.12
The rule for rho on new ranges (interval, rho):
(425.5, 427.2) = -0.36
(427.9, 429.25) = -0.17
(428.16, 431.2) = -0.45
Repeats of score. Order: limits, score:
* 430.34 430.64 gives 10.6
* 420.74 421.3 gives 14.1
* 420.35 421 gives 14.3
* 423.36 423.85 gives 13.0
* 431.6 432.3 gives 15.6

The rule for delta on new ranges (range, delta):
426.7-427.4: 14.68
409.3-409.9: 14.85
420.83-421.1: 14.56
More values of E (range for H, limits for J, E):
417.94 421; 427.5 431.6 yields 11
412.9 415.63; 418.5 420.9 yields 9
